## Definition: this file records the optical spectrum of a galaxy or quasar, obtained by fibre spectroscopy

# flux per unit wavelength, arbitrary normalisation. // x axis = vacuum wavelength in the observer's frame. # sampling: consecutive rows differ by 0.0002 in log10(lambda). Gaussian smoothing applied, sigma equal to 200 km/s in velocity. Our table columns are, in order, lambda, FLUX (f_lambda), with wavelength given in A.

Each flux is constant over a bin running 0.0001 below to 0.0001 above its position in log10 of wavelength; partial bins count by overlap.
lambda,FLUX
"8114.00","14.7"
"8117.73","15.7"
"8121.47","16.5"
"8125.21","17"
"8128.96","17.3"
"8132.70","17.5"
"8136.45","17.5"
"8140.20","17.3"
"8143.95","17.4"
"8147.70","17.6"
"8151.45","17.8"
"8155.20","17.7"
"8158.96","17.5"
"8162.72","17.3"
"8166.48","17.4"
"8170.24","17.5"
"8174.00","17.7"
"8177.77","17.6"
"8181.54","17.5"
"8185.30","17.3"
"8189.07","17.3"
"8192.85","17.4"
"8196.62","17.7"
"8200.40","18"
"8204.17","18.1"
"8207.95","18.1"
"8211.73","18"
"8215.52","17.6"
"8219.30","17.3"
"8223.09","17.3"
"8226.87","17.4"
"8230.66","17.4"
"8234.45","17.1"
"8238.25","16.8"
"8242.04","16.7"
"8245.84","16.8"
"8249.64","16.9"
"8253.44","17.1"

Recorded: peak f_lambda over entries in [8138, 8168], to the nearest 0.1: 17.8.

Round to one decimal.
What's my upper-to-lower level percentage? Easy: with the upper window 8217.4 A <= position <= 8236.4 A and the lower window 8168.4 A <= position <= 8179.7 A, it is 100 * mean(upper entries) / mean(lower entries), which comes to 98.3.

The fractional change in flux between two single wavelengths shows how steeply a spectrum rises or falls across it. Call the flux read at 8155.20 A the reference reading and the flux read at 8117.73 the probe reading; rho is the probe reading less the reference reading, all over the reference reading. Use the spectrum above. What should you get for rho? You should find -0.113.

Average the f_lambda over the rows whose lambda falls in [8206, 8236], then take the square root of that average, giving 4.19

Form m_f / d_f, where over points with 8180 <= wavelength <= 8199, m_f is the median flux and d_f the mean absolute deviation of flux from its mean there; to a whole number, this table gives 136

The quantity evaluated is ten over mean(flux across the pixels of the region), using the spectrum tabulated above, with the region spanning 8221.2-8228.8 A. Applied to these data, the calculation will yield 0.576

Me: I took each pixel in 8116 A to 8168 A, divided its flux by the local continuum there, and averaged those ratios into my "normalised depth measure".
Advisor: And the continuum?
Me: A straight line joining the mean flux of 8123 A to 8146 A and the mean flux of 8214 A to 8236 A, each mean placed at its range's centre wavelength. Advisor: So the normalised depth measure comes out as 1.00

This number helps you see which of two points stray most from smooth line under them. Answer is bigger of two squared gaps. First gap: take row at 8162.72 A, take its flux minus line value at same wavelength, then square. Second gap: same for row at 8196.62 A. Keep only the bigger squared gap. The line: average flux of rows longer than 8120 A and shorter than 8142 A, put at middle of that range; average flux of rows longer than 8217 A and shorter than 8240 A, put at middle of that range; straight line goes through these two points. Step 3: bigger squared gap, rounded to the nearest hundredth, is 0.24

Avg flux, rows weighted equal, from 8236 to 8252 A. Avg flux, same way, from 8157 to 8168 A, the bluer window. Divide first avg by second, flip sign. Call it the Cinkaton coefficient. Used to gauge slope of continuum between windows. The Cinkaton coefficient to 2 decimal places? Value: -0.97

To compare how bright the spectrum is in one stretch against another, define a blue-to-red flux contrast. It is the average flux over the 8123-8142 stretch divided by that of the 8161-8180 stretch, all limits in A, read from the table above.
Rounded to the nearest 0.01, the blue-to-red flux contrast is 0.99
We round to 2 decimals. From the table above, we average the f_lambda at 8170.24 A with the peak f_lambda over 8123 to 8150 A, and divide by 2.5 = 7.02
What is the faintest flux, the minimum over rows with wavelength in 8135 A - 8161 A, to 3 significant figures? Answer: 17.3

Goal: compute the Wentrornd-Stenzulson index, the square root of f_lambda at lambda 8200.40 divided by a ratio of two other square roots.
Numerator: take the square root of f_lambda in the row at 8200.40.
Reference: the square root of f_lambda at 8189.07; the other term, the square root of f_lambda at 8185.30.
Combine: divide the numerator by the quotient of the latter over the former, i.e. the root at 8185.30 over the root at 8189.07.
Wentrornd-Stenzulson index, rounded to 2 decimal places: 4.24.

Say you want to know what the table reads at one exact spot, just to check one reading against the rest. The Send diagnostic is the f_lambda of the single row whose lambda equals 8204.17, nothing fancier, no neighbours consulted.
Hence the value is 18.1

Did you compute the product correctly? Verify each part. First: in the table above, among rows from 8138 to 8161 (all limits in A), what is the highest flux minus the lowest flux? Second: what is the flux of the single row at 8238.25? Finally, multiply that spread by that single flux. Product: 8.4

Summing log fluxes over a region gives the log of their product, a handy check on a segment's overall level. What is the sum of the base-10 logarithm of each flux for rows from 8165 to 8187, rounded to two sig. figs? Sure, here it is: 7.5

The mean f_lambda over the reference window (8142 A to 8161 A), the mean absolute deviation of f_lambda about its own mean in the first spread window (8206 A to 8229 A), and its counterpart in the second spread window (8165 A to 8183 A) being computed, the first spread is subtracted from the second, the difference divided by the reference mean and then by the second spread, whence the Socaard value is -0.13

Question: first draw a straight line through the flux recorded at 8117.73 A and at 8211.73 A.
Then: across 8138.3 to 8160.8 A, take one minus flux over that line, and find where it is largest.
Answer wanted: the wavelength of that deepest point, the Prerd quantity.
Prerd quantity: 8158.96 A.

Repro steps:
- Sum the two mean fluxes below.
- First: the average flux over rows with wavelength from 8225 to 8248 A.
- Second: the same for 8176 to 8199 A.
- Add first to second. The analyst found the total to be 34.5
